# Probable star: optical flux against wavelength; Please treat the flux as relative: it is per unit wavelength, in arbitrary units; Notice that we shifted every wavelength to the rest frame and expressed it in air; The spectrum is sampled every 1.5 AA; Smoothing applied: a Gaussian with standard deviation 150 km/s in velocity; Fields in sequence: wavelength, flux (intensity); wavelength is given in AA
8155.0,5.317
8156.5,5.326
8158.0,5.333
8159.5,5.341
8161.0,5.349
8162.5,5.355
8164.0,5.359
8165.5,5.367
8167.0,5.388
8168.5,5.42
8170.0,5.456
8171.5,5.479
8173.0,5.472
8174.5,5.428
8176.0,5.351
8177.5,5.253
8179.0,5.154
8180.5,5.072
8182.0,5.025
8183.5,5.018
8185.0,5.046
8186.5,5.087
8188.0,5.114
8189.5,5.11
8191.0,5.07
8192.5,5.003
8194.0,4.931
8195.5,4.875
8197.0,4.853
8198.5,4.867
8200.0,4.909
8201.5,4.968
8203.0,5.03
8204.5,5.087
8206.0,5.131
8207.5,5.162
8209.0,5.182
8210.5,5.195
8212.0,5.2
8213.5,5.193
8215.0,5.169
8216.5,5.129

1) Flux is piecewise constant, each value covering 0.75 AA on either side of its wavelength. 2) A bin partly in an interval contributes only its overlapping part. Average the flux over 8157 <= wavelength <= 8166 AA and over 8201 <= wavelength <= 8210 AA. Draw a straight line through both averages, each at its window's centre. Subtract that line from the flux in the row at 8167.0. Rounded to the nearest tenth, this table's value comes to 0.1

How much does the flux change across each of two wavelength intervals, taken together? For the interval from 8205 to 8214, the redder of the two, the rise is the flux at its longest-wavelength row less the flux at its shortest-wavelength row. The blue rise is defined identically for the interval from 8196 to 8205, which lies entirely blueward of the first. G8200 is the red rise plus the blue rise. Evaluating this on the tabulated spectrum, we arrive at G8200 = 0.30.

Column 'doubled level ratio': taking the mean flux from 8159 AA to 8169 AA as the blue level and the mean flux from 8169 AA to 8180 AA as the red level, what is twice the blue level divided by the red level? 2.00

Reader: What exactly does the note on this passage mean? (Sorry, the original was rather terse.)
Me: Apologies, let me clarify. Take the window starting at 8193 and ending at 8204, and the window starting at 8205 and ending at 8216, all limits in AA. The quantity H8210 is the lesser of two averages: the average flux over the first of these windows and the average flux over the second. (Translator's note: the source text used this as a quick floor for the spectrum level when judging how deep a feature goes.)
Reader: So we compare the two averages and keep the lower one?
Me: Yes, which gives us 4.92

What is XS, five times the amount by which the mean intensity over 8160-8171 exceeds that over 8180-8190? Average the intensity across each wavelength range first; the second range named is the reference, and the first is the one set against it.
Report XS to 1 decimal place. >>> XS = 1.6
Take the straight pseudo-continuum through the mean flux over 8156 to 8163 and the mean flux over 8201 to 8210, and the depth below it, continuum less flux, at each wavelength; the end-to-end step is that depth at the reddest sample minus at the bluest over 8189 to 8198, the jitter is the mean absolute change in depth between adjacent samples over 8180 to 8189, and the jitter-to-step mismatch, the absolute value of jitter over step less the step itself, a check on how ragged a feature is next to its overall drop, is 0.07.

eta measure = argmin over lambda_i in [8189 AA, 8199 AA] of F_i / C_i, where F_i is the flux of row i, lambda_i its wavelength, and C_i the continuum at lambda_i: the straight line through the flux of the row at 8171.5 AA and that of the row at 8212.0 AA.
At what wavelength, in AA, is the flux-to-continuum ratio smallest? 8197.0 AA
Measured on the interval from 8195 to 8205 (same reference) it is 8197.0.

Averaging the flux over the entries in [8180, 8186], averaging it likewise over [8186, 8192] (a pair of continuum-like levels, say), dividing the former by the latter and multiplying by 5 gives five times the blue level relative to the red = 4.95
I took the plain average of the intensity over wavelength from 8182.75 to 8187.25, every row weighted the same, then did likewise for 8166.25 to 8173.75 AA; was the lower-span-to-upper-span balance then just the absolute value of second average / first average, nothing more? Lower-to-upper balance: 1.08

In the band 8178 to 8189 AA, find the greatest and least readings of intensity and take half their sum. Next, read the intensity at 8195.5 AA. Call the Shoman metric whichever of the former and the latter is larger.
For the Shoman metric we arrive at 5.09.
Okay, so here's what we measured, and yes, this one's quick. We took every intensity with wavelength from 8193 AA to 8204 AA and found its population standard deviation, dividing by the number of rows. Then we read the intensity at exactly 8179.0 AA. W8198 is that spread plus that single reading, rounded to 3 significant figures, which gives 5.21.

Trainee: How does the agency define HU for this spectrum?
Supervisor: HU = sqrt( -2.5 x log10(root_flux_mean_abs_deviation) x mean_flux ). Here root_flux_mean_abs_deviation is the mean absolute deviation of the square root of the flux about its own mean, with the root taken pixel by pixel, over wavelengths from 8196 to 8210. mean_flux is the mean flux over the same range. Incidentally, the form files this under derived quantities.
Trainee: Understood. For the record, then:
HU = 4.5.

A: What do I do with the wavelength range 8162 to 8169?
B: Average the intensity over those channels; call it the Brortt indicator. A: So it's 5.38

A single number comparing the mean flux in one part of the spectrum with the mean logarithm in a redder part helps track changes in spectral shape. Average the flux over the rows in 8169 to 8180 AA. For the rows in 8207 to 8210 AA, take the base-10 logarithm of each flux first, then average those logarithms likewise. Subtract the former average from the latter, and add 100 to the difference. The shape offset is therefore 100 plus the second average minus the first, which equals 95.3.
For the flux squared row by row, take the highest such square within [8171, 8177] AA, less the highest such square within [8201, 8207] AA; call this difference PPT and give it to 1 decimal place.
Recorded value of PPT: 3.7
